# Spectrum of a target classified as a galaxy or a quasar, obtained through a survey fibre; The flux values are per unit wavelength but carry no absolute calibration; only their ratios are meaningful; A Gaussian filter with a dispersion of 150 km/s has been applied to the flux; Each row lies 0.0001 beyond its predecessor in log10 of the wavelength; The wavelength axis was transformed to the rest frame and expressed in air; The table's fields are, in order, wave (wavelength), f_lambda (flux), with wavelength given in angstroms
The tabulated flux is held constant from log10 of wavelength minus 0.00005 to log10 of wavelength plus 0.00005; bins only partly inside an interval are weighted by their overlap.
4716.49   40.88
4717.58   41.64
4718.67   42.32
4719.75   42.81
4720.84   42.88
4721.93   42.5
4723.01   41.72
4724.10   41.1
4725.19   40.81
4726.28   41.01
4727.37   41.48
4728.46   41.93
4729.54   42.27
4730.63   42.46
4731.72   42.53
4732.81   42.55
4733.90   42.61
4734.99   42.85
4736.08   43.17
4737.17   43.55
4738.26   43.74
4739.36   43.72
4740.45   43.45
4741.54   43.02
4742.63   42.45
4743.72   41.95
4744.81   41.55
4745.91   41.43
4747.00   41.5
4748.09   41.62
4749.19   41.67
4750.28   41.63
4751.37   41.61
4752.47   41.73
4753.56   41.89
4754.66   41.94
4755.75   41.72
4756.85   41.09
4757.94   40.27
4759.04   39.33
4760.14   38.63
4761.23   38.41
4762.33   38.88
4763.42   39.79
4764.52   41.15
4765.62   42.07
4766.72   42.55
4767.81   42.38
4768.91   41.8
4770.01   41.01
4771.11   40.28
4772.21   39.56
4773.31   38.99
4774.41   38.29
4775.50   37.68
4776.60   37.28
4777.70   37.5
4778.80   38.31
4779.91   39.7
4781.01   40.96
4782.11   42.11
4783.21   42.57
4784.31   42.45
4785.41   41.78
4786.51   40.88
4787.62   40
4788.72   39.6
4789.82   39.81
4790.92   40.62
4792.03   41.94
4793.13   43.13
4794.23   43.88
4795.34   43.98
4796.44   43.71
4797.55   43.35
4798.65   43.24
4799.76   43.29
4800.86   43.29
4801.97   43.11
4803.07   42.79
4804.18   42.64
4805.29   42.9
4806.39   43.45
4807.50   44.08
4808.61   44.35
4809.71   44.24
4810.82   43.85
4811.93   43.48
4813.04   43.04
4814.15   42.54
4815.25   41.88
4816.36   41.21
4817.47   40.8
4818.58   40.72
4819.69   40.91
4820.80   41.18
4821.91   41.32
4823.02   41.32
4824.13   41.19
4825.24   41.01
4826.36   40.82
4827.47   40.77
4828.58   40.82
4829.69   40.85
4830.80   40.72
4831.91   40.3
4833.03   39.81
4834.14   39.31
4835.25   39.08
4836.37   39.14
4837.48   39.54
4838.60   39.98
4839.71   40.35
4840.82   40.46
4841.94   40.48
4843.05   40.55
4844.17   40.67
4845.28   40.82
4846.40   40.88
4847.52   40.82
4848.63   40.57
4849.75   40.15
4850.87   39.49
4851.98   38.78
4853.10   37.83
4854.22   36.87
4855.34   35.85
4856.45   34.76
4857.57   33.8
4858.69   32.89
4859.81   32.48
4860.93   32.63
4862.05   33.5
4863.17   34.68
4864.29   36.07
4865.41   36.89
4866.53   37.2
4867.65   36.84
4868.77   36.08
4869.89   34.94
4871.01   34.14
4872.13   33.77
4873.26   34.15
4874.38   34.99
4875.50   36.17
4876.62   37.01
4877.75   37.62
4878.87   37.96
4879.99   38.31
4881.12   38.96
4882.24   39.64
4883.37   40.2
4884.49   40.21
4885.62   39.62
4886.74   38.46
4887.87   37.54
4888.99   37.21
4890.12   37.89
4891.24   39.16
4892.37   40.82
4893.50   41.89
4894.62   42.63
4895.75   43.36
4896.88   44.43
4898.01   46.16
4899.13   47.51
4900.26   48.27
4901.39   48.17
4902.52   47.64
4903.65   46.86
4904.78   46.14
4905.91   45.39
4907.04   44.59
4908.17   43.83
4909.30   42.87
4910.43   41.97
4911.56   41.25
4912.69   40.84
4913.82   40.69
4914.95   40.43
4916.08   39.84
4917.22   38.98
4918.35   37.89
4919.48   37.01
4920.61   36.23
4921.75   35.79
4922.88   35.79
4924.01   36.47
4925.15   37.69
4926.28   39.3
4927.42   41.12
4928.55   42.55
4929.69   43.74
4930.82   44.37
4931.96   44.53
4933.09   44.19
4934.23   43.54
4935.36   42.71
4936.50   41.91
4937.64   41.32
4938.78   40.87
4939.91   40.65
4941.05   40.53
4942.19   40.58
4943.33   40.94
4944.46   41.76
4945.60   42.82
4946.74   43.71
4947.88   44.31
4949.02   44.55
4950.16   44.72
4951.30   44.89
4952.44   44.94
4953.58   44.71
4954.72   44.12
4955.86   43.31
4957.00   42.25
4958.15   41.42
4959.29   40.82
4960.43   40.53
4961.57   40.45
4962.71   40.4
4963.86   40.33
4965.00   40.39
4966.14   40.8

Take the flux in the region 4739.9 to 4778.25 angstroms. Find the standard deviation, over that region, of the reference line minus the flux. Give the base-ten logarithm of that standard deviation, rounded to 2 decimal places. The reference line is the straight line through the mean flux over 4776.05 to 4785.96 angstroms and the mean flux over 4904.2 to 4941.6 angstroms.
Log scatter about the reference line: 0.23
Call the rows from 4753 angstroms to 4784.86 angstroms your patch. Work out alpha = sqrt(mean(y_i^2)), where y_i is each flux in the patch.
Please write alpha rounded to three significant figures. 40.3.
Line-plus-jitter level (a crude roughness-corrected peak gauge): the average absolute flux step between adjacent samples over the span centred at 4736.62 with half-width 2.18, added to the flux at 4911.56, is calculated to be 41.5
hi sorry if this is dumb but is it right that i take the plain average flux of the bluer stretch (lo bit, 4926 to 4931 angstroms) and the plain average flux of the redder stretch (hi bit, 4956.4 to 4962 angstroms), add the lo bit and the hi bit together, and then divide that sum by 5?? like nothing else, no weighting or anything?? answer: 16.7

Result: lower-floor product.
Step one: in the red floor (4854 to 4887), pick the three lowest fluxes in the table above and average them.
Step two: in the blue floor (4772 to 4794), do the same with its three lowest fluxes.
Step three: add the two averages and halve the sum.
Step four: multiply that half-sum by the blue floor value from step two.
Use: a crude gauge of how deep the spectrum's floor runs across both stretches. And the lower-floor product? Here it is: 1315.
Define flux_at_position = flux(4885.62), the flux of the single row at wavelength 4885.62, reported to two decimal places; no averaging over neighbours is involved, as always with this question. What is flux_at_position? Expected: 39.62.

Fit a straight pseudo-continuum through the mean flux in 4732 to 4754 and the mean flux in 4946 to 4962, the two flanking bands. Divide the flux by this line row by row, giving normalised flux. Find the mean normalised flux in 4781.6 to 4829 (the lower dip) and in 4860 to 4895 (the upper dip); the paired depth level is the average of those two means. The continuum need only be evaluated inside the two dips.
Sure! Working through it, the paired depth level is 0.93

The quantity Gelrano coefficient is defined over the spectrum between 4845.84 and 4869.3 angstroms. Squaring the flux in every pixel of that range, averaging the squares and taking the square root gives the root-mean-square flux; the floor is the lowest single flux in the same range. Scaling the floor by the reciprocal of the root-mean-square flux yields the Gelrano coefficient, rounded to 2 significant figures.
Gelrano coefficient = 0.88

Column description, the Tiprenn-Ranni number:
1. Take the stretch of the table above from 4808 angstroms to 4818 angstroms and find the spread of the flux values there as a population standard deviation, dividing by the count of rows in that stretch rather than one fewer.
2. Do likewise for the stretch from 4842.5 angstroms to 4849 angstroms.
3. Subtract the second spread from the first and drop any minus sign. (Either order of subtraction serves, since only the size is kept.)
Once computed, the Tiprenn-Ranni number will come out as 1.1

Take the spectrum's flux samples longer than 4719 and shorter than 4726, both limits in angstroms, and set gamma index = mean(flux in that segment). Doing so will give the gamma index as 42.0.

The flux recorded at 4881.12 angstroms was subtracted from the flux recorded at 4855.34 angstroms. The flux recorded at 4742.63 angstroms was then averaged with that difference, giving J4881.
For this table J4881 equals 20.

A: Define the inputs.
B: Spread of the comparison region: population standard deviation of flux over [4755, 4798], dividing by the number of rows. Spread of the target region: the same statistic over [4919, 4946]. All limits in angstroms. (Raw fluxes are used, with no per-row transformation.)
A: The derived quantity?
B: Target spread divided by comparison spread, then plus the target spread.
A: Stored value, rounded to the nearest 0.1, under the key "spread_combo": 4.3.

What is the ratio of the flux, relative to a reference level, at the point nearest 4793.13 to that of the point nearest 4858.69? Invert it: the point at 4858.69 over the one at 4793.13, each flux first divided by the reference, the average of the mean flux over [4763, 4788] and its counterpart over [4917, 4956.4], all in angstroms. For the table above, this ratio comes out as 0.76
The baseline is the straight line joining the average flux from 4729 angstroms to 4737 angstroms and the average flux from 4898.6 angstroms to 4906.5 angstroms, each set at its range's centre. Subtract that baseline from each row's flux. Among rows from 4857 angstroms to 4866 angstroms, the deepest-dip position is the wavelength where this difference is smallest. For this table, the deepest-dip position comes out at 4859.81 angstroms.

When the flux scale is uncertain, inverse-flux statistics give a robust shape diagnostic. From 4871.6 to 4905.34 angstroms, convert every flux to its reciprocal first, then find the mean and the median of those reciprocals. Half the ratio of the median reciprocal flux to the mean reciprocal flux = 0.509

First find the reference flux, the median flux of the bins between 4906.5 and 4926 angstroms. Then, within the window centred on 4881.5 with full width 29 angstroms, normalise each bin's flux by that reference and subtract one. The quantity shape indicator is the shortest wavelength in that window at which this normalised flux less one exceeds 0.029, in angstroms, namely 4893.50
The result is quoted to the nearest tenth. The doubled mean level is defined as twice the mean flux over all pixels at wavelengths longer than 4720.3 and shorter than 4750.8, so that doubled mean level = 84.5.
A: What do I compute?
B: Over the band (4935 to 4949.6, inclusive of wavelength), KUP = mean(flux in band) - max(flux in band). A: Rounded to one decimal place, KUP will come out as -2.5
